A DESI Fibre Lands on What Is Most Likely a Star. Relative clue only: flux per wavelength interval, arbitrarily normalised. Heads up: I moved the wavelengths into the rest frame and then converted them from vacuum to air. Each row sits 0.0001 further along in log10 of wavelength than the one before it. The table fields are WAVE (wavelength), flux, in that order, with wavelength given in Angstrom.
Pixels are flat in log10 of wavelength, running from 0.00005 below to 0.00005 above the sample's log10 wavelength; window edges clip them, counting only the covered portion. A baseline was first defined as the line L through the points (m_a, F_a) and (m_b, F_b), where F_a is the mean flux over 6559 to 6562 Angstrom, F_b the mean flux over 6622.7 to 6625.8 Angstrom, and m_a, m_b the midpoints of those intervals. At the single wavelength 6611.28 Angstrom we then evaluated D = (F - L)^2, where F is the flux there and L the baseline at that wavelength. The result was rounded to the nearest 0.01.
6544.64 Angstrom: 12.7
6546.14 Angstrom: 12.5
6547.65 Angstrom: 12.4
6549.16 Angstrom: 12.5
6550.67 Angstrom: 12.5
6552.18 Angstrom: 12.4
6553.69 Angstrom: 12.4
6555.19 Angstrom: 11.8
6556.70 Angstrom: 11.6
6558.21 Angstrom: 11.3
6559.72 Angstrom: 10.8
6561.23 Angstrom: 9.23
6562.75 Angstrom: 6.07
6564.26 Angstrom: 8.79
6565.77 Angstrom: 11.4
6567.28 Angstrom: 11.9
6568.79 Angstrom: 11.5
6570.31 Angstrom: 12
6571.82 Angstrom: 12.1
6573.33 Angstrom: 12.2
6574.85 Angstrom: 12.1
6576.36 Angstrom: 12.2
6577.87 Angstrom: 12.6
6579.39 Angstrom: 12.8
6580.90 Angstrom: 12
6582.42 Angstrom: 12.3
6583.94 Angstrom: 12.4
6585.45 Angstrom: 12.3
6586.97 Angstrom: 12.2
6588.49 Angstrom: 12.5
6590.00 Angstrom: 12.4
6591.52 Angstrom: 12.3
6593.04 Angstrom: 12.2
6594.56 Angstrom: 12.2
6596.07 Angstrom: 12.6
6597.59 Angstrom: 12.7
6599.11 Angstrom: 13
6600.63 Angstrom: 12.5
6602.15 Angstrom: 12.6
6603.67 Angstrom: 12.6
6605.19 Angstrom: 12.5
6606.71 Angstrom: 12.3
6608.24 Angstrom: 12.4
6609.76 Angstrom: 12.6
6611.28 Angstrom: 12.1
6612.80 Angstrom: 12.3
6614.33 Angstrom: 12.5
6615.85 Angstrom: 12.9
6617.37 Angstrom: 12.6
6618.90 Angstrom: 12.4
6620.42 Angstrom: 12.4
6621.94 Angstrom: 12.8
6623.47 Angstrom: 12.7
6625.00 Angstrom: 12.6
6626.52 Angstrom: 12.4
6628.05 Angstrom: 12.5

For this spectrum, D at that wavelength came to 0.00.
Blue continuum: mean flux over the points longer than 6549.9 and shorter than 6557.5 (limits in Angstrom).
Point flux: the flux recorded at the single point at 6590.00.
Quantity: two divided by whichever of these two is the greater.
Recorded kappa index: 0.161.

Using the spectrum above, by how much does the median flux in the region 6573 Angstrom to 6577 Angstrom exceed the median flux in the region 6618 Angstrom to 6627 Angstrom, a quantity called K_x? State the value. -0.30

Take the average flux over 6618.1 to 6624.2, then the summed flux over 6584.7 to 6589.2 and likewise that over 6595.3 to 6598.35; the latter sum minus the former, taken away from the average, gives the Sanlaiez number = 24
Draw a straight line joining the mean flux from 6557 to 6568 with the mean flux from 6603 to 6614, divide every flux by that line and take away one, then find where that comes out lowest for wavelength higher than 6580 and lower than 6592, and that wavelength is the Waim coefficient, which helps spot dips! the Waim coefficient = 6591.52 Angstrom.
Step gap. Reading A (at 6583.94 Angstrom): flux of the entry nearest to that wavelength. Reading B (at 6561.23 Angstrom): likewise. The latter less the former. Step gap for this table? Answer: -3.2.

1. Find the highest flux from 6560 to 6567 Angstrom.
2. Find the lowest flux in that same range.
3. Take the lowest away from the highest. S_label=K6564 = 5.33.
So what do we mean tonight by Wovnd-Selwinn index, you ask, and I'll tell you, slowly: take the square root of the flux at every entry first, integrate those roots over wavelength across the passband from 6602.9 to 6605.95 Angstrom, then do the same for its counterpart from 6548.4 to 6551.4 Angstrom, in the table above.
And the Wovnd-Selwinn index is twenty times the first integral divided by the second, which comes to 20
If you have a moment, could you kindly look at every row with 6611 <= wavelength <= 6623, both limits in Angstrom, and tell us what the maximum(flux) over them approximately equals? 12.9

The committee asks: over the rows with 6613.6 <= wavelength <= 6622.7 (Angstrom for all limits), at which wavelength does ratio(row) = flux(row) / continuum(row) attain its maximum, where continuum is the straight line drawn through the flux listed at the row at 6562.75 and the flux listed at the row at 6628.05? 6615.85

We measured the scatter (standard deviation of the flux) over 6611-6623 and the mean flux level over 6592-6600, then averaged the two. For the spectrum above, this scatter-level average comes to 6.4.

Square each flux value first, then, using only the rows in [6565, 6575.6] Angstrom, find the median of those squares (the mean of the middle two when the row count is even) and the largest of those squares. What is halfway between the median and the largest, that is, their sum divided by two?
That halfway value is 146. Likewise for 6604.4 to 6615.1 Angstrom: 156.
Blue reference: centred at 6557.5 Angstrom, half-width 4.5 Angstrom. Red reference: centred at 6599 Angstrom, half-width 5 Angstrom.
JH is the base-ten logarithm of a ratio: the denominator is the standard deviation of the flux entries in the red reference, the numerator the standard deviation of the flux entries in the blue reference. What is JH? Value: 0.66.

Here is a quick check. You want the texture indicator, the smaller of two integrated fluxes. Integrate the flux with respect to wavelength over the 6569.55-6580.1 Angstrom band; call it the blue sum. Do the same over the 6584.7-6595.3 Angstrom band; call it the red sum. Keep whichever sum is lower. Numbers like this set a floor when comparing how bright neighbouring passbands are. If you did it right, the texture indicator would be 130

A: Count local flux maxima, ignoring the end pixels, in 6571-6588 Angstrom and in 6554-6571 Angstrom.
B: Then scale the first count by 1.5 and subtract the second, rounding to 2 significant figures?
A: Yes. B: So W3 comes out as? 3.5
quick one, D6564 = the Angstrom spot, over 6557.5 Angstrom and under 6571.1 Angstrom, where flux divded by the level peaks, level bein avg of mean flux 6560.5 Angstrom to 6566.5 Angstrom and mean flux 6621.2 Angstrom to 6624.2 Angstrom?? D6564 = 6570.31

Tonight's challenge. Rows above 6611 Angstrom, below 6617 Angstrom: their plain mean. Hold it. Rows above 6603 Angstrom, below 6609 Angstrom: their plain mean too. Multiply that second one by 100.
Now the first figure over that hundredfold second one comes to 0.0100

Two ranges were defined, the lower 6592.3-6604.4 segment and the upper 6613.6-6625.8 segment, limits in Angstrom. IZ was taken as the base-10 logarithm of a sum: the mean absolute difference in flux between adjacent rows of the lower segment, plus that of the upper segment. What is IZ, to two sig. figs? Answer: -0.38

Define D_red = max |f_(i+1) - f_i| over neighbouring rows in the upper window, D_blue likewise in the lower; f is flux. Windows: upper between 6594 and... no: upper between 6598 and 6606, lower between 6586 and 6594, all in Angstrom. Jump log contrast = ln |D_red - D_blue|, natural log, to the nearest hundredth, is -1.61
